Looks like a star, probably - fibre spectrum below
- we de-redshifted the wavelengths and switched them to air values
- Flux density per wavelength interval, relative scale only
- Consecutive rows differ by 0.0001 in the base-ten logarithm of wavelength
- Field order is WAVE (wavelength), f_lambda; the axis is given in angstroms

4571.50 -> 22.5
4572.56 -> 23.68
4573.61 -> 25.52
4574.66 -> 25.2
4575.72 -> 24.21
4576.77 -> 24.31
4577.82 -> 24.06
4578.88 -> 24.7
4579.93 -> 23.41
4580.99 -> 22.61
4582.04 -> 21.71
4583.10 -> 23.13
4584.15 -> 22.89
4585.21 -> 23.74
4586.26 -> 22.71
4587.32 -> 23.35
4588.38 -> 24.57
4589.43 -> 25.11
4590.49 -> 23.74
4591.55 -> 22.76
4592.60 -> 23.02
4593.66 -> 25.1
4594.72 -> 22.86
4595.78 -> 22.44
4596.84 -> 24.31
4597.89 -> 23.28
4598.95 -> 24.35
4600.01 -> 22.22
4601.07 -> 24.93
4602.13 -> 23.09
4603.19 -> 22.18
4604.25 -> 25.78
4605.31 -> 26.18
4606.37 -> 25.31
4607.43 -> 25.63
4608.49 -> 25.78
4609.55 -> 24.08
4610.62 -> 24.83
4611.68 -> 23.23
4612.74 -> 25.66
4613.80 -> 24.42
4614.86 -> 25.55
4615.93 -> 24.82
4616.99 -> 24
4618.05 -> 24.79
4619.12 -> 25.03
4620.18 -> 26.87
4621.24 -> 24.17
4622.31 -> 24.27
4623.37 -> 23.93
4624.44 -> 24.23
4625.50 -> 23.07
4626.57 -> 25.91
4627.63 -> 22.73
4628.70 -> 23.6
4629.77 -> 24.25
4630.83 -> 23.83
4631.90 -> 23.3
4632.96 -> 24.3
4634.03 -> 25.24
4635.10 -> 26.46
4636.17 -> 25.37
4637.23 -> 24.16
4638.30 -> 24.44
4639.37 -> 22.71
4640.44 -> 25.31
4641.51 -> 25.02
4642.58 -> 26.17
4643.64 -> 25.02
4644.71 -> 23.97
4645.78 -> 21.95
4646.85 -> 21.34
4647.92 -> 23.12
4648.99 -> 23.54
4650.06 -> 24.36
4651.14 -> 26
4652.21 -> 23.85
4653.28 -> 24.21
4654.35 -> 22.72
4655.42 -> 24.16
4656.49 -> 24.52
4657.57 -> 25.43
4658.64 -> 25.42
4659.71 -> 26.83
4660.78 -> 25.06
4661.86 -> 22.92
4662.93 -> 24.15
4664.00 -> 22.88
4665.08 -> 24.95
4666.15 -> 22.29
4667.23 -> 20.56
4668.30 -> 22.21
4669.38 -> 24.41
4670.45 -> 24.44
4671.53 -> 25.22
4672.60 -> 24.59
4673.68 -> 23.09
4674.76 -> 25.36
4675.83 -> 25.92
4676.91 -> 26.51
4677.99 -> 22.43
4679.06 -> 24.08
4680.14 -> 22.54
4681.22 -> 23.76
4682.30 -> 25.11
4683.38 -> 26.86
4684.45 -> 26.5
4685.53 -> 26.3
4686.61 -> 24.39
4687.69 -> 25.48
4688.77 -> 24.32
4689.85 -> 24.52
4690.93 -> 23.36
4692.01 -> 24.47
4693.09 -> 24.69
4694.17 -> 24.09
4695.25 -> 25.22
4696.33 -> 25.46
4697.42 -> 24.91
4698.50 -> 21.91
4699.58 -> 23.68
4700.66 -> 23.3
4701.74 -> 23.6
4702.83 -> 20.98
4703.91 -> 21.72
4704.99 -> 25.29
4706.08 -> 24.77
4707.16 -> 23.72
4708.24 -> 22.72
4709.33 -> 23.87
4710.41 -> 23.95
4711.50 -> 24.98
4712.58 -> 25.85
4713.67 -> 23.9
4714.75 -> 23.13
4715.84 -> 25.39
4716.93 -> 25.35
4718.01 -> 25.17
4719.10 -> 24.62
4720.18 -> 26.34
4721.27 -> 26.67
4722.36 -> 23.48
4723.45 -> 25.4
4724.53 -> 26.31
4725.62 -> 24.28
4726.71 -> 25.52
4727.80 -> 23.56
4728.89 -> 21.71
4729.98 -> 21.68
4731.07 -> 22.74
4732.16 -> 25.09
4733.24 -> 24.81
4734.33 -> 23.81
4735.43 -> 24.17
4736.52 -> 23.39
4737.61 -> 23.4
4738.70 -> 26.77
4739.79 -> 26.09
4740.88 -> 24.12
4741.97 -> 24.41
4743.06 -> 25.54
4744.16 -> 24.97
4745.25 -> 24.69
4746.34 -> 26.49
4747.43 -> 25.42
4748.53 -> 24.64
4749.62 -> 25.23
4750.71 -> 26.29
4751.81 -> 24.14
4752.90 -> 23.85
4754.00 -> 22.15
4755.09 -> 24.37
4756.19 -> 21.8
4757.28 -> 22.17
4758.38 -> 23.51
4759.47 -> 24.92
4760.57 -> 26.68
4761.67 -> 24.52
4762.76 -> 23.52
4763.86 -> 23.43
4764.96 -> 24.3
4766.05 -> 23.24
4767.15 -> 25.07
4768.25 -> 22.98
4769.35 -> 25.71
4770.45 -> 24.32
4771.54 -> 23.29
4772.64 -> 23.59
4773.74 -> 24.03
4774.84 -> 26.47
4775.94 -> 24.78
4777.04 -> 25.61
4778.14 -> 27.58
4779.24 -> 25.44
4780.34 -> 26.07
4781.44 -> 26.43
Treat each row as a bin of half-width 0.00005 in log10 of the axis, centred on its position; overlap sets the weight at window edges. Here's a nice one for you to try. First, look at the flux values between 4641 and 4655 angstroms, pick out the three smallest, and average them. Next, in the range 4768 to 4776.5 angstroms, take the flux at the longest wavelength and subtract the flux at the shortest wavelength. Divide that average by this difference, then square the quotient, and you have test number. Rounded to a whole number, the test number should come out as 149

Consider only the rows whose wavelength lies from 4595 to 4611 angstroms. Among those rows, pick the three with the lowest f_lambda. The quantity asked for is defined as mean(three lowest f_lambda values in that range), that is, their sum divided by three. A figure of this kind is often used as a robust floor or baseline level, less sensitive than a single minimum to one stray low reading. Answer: 22.3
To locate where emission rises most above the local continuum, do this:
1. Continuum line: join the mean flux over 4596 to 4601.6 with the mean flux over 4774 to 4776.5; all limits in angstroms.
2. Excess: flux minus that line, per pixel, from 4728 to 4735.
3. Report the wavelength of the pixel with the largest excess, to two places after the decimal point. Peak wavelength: 4732.16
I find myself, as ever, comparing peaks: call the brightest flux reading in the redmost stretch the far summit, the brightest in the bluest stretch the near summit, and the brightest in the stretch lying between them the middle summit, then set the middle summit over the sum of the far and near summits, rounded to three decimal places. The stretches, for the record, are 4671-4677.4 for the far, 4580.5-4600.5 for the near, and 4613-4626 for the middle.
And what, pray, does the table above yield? 0.521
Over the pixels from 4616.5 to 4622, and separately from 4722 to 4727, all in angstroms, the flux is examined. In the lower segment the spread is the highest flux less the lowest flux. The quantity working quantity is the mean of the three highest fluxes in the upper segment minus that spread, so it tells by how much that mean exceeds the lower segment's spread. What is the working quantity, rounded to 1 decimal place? 22.9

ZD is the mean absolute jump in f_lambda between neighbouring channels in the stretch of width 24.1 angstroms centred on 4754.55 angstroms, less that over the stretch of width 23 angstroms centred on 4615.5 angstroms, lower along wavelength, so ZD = 0.1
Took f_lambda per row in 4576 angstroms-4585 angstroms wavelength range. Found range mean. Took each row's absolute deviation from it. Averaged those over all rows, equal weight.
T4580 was 0.77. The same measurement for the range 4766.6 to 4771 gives 0.87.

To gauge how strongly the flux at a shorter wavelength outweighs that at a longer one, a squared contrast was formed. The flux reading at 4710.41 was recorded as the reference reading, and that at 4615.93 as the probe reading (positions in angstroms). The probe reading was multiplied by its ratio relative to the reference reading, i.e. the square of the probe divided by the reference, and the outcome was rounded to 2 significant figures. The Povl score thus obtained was 26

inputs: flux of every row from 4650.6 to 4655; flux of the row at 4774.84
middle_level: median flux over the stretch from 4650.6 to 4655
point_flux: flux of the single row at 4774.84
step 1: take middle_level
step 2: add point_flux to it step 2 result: 50.5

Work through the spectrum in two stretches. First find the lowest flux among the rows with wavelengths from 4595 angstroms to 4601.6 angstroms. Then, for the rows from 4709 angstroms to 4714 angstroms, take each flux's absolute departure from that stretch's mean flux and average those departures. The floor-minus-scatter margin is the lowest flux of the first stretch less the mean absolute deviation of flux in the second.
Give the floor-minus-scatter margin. 21.5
